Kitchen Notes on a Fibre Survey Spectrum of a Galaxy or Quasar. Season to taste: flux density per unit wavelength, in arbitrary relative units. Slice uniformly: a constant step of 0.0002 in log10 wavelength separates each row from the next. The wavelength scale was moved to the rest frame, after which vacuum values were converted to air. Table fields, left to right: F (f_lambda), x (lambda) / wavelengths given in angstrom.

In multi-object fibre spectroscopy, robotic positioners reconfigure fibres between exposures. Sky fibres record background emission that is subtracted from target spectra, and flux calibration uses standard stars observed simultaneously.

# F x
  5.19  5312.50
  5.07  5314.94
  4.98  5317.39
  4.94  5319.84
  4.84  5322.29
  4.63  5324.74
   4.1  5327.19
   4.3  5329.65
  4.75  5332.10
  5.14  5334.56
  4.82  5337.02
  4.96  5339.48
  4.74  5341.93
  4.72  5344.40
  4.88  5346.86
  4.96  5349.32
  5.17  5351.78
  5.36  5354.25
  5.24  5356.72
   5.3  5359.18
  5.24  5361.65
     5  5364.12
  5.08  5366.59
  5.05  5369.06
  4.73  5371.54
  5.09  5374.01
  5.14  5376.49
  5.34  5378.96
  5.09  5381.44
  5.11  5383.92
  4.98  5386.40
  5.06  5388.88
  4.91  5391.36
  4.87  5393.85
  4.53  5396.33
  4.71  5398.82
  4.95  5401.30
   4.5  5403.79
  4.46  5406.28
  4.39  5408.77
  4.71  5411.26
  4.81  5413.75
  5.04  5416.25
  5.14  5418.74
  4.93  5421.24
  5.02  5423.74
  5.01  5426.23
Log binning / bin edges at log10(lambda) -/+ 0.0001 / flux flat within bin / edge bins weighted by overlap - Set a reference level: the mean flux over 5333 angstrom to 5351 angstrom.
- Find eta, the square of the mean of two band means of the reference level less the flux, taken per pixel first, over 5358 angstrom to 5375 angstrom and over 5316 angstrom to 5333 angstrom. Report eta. 0.001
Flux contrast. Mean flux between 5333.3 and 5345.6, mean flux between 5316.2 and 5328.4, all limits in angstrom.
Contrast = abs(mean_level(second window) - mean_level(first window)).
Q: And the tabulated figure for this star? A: 0.2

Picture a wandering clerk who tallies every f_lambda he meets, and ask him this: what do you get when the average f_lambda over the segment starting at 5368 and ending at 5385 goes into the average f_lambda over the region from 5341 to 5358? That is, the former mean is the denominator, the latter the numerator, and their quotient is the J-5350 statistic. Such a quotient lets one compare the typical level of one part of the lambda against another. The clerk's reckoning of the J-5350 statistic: 0.99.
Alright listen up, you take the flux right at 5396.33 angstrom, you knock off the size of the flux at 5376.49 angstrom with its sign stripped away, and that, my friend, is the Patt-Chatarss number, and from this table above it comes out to -0.61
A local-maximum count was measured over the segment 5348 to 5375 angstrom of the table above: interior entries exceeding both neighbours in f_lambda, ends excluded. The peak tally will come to 3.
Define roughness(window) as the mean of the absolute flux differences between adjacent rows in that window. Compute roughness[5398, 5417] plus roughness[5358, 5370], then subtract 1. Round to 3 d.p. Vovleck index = -0.690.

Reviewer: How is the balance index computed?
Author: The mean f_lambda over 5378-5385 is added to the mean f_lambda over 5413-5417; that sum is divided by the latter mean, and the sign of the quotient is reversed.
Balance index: -2.05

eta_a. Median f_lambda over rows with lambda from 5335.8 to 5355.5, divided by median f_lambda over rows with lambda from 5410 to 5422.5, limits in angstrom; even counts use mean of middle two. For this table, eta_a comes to 1.00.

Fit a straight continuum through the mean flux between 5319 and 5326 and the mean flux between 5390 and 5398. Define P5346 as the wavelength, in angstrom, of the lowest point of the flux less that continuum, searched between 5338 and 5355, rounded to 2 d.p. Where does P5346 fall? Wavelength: 5344.40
